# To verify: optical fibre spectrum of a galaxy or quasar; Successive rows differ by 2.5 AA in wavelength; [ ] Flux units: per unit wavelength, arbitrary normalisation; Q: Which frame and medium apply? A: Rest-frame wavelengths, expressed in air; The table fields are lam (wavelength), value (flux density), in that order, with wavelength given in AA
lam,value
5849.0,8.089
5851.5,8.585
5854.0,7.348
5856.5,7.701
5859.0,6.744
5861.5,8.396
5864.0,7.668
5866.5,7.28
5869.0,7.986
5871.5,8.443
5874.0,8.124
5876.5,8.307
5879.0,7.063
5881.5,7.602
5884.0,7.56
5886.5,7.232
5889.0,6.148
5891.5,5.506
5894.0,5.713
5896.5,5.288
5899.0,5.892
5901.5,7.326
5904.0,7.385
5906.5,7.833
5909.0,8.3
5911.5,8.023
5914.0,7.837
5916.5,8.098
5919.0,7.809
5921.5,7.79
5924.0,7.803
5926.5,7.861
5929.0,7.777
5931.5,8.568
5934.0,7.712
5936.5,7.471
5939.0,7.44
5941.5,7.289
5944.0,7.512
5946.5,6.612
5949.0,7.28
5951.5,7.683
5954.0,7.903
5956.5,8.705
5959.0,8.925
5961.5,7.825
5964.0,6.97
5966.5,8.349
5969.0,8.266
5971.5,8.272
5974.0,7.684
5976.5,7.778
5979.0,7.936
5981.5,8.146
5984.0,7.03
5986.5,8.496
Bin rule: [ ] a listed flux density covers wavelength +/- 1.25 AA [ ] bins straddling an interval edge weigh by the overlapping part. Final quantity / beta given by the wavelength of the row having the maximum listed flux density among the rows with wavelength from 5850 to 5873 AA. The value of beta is 5851.5 AA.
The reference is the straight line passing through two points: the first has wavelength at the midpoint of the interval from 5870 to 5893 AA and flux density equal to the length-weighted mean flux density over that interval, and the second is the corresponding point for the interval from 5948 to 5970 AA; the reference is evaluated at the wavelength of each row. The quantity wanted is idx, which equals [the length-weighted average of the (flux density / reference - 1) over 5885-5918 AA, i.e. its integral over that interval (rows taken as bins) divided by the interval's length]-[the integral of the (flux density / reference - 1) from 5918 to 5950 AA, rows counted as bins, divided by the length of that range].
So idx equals -0.049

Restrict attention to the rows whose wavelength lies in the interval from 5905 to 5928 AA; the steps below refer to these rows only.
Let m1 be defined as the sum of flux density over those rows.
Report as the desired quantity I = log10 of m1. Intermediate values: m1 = 71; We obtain 1.85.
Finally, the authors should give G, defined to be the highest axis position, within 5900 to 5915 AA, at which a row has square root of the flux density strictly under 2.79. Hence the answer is 5904.0 AA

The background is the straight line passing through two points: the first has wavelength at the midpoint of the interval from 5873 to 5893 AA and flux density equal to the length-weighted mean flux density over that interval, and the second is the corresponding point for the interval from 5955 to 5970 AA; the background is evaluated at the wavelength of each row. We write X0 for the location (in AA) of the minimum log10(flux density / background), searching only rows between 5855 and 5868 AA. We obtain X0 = 5859.0 AA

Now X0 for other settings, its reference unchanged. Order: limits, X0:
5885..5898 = 5896.5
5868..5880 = 5879.0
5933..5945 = 5941.5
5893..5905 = 5896.5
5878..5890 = 5889.0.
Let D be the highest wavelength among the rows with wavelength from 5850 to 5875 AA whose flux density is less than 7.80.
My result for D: 5866.5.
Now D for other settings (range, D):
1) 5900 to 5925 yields 5921.5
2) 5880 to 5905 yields 5904.0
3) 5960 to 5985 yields 5984.0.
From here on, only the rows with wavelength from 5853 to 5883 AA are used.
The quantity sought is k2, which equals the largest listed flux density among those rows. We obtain 8.443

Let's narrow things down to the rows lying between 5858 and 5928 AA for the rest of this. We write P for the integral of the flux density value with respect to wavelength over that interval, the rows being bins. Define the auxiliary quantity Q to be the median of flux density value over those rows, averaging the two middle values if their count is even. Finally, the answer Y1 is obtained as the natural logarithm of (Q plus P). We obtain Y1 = 6.26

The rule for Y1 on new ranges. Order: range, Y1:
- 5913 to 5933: 5.12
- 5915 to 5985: 6.32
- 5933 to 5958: 5.28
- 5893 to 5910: 4.81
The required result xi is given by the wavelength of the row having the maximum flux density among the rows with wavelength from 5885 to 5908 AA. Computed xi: 5906.5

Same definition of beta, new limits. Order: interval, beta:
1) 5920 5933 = 5931.5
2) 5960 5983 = 5966.5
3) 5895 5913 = 5909.0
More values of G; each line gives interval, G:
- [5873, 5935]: 5934.0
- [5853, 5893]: 5891.5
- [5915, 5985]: 5984.0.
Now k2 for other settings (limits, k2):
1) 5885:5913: 8.3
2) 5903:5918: 8.3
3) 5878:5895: 7.602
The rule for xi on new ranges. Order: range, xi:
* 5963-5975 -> 5966.5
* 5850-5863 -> 5851.5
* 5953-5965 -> 5959.0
